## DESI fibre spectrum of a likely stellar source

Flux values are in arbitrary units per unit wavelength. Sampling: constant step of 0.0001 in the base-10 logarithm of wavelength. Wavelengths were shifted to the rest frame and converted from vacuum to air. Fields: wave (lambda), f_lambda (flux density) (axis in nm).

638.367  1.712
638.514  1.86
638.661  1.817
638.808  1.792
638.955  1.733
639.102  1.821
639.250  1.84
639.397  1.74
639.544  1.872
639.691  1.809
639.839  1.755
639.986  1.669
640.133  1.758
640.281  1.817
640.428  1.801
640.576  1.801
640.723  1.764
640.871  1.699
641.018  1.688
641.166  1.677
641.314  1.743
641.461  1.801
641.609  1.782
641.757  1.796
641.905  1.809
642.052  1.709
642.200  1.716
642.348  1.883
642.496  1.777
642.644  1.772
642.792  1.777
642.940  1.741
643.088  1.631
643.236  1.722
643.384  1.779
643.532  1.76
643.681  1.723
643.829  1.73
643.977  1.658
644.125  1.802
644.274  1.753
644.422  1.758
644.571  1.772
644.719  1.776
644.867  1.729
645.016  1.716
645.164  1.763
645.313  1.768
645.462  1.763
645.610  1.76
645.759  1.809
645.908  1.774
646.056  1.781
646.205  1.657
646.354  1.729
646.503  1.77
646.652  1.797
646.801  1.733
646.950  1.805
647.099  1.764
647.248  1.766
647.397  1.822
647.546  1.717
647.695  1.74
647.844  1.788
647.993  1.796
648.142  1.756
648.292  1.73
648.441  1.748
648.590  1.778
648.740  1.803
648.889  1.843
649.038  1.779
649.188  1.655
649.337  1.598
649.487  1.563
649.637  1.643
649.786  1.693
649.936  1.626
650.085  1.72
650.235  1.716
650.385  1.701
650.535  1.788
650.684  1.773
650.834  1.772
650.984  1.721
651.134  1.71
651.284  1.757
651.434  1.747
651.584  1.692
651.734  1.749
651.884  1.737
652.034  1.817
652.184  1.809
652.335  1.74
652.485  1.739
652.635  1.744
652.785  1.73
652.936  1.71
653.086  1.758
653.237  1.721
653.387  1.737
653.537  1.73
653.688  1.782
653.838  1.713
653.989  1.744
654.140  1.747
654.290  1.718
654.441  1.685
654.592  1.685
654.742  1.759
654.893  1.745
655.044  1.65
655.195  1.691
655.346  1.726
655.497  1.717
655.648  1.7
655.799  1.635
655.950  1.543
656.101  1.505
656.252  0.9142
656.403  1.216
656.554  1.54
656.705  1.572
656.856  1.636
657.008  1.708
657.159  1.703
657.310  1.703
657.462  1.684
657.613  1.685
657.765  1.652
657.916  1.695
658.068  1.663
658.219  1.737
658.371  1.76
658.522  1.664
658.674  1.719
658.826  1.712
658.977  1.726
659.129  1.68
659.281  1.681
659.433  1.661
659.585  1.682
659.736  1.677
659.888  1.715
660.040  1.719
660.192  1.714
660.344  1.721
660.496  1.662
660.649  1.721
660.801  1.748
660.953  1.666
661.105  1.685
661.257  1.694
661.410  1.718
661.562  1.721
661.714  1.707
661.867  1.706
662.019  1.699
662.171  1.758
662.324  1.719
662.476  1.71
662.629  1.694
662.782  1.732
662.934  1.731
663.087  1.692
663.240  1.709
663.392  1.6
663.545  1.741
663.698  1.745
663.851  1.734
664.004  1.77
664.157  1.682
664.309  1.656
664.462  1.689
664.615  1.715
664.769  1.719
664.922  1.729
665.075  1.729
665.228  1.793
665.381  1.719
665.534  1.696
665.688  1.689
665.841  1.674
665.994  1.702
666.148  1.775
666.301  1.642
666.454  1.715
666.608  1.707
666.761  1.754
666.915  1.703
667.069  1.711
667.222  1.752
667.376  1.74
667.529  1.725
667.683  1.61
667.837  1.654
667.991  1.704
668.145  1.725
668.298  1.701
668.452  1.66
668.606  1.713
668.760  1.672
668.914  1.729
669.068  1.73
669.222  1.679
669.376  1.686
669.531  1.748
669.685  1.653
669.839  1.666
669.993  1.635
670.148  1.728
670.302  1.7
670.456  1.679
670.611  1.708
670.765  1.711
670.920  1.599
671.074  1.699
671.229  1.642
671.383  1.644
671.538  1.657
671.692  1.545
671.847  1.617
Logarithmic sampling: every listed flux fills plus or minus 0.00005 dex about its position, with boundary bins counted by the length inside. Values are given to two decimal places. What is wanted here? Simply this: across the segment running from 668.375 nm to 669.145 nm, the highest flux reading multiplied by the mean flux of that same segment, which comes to 2.94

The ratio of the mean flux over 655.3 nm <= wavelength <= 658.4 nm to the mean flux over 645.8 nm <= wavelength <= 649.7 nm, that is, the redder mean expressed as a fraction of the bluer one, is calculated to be 0.92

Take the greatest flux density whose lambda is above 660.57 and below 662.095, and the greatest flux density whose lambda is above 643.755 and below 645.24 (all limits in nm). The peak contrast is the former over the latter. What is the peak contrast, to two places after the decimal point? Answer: 0.97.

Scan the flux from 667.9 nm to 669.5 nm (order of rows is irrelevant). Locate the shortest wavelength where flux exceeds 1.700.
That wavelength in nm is 667.991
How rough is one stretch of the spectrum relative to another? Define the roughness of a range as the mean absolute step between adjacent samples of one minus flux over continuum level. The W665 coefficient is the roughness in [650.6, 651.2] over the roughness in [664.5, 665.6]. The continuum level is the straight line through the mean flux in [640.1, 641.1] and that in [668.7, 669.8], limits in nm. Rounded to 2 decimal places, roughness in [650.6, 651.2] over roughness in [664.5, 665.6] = 0.69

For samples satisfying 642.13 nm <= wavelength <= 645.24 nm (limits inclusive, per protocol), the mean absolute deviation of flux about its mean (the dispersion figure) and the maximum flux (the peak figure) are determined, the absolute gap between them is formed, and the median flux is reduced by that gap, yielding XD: -0.09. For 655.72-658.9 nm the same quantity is 0.03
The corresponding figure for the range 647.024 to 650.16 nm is -0.04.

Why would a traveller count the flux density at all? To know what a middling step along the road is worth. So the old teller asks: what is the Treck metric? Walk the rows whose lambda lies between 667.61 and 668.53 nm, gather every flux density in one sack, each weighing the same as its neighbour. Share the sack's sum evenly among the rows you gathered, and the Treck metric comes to 1.676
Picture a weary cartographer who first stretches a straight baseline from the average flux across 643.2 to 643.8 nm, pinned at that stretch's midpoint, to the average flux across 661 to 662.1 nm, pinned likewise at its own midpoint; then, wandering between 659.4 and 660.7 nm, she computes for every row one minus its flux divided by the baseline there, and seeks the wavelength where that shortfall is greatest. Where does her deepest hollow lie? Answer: 659.433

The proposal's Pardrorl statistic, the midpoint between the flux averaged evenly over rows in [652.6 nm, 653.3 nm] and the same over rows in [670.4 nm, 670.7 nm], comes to 1.71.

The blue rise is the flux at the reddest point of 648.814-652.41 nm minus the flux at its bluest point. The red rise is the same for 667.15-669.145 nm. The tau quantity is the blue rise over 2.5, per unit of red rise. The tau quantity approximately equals 1.9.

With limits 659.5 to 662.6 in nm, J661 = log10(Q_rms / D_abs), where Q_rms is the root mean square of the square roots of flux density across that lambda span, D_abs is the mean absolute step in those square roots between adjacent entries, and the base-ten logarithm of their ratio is 2.14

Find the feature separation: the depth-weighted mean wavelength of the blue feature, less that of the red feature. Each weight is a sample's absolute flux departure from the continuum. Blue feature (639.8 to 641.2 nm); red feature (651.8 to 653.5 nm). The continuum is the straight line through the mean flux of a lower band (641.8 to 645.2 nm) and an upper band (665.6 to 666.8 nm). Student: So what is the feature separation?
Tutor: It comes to -11.79 nm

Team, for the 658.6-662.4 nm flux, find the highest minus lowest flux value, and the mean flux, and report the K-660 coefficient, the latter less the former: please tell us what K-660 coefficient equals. 1.61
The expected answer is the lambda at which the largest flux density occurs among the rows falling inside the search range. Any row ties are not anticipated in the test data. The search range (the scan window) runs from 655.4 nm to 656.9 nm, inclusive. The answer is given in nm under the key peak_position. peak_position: 655.497 nm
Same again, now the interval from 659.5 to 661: 660.801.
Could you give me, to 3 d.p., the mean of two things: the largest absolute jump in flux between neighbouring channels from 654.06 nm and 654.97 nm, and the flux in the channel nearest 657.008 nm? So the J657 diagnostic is 0.891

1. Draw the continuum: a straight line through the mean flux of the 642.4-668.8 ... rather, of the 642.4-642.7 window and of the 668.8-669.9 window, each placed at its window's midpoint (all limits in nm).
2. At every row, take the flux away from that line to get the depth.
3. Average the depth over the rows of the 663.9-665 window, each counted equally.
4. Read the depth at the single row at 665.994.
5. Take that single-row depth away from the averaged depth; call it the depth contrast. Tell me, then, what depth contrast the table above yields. -0.002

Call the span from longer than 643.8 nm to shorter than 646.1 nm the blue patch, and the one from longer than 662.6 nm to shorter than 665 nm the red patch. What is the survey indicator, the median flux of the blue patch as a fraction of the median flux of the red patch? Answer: 1.03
